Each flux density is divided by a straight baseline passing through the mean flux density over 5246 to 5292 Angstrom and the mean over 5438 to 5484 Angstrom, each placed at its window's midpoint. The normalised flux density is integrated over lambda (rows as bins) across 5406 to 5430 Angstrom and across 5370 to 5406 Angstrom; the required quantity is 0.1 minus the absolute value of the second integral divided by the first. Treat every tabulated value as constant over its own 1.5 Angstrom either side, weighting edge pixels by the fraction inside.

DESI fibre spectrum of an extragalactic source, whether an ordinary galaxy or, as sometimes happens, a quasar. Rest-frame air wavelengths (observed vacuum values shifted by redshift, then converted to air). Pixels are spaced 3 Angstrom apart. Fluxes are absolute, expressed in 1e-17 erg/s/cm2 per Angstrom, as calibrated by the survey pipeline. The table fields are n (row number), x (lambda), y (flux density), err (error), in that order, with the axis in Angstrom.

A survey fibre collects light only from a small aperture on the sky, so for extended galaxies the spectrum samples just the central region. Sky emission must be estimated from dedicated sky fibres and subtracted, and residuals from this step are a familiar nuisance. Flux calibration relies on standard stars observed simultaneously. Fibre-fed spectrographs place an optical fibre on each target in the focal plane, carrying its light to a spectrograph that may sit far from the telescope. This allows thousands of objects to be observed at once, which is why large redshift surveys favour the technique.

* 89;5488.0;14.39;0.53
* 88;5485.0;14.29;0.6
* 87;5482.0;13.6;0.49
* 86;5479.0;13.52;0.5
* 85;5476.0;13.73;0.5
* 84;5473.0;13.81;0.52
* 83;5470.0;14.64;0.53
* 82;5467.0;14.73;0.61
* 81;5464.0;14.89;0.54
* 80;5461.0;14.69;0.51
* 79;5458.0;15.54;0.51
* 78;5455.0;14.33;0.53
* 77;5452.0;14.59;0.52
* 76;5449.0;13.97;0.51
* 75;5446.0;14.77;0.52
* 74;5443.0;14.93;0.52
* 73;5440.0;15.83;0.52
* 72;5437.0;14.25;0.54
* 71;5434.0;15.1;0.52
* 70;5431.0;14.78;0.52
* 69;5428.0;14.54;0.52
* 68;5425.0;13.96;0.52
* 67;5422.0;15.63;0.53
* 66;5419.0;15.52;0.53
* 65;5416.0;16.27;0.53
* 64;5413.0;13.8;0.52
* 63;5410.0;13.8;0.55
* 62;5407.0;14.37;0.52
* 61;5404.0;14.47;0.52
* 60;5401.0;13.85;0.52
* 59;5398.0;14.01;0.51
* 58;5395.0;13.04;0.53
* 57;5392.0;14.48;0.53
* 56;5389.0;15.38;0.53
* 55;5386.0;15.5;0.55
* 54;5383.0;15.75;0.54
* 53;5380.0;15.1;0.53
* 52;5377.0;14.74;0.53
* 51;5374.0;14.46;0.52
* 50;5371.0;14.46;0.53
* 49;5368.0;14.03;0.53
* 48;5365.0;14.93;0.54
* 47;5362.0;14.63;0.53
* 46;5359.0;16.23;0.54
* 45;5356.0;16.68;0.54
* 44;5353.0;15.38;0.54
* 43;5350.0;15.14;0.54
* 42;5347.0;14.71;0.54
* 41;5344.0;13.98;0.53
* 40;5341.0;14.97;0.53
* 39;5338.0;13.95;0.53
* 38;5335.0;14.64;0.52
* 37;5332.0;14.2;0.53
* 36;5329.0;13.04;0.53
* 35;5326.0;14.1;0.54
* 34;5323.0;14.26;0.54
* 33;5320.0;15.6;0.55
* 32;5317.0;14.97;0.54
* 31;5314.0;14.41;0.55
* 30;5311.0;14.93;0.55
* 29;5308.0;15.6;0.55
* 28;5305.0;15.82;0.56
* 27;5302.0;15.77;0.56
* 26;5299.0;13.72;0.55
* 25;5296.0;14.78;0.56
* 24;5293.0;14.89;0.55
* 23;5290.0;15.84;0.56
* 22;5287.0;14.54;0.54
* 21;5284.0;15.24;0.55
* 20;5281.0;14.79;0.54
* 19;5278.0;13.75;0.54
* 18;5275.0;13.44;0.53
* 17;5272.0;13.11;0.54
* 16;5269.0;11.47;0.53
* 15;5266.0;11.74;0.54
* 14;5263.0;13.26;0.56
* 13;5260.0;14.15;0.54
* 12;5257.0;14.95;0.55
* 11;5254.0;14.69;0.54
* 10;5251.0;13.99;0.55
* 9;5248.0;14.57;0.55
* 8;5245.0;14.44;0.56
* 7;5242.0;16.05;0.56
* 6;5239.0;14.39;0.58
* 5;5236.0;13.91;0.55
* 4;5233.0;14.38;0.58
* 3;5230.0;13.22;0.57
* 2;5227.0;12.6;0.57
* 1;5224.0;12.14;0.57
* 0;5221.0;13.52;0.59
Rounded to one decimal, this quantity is -1.4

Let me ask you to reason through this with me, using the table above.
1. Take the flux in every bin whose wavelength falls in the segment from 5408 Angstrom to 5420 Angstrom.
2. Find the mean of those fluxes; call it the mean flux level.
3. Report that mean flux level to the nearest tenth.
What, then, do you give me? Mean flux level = 14.8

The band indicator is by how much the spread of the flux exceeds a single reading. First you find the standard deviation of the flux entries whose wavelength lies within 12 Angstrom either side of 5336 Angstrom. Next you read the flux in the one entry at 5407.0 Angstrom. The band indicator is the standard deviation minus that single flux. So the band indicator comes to -13.8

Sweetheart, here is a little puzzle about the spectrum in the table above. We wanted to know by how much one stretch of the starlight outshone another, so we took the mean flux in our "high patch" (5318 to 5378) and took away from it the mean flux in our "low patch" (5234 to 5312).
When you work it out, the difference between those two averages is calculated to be 0.3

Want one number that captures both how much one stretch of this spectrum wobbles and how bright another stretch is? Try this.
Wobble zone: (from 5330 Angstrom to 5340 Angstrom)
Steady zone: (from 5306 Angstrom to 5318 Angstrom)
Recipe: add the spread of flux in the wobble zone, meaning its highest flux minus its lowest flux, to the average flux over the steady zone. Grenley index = 15.7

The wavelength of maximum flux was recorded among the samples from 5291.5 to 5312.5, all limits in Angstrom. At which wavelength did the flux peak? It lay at 5305.0 Angstrom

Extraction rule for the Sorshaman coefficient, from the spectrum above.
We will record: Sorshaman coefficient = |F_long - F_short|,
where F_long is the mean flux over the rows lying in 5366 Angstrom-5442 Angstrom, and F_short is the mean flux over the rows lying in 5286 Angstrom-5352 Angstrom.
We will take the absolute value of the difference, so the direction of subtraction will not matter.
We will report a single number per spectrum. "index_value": 0.0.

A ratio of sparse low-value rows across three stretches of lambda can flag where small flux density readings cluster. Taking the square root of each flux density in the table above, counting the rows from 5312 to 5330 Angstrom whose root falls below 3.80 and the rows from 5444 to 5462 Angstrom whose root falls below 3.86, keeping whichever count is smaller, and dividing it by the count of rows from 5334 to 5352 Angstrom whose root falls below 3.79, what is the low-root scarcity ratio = 2.0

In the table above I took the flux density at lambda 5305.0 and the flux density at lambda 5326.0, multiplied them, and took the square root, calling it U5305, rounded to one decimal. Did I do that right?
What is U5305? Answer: 14.9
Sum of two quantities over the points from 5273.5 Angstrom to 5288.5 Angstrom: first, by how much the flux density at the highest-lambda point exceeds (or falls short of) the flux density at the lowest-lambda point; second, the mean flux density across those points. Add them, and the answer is 15.5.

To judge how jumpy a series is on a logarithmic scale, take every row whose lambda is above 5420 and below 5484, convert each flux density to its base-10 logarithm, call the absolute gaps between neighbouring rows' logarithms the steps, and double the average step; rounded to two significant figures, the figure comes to 0.034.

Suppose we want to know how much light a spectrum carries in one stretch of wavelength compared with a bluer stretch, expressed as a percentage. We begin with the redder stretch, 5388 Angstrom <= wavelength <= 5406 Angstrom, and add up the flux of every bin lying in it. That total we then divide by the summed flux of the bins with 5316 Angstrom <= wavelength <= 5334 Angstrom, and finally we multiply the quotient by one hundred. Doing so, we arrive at 99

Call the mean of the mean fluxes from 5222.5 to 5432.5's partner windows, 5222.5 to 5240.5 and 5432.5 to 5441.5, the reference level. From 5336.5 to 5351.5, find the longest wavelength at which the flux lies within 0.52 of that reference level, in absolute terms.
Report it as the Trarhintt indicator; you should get 5347.0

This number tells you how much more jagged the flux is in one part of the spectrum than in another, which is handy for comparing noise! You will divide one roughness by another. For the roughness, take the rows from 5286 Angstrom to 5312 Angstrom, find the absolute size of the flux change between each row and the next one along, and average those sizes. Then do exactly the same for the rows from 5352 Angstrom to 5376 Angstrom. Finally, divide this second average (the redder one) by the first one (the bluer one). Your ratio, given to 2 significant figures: 0.89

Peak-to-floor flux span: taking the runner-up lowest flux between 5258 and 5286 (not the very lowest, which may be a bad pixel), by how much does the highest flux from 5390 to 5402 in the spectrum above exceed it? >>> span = 2.7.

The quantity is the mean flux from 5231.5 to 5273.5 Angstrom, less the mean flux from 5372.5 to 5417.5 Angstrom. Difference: -0.7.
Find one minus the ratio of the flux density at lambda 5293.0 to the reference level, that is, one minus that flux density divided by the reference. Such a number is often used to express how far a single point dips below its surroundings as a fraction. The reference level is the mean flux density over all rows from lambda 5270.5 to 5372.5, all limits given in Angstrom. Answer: -0.01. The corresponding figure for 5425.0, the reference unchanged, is 0.05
